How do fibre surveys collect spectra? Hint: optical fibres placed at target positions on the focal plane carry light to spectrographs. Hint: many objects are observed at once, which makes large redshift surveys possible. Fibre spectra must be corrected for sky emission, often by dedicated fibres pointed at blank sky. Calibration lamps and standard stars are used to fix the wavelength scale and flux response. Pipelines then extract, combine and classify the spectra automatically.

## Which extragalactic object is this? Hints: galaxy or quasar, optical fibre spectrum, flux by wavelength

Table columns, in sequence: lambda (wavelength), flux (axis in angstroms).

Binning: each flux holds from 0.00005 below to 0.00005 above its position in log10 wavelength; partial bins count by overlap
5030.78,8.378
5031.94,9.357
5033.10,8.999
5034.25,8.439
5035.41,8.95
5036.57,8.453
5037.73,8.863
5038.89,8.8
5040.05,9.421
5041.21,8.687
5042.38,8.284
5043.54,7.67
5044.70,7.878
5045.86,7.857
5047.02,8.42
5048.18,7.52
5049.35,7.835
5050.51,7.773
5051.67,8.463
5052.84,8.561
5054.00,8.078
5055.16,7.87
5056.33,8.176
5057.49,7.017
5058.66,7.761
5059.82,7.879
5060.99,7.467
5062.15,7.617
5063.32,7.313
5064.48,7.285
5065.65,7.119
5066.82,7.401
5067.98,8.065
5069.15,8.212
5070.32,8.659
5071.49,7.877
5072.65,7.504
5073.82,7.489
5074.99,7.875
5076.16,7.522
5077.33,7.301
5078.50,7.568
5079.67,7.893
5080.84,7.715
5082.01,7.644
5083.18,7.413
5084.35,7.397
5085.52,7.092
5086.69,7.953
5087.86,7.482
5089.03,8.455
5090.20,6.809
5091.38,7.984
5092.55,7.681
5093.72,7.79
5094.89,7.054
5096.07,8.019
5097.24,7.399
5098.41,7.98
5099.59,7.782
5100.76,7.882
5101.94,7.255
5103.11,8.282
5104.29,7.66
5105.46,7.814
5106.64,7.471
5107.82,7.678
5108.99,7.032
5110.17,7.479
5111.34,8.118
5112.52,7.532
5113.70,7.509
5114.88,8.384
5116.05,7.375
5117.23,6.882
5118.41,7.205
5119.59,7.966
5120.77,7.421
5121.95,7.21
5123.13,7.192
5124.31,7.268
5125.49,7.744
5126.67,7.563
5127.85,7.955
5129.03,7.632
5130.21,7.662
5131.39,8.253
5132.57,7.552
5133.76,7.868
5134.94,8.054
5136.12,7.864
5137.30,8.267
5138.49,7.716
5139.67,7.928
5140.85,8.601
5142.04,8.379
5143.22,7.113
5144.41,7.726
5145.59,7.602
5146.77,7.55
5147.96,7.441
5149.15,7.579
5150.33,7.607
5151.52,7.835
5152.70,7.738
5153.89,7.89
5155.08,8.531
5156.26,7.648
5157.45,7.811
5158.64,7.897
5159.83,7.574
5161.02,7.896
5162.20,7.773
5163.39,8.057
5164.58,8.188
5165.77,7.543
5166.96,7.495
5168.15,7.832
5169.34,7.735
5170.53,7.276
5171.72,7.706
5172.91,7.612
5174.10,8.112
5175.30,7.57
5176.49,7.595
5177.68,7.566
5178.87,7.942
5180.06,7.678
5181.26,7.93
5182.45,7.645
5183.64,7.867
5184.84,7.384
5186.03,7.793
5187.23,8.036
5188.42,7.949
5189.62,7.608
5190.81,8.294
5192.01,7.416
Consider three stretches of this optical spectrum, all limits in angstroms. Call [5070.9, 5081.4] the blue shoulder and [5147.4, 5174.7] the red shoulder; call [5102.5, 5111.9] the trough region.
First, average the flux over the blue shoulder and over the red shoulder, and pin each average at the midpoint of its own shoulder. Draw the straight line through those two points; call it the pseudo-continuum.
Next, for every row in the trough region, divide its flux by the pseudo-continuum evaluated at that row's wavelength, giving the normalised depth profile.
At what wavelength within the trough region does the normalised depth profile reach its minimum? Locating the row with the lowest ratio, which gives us 5108.99 angstroms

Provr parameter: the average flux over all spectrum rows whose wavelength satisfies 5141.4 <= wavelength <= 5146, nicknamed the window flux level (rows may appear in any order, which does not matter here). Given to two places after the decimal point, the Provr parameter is 7.71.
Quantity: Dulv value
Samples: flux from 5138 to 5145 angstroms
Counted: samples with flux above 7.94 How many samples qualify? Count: 2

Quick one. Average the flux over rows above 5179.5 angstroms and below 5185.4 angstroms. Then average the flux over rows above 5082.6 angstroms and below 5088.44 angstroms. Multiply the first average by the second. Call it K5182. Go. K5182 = 57.5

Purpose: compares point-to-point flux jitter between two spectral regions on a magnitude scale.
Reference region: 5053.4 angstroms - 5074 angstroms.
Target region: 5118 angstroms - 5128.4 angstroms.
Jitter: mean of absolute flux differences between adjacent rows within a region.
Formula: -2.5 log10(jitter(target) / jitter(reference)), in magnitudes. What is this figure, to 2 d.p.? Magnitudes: 0.12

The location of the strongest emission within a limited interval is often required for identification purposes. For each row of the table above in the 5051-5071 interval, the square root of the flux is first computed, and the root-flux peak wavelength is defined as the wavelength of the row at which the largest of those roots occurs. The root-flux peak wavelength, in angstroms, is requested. 5070.32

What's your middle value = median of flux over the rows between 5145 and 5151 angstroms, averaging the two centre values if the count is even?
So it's 7.58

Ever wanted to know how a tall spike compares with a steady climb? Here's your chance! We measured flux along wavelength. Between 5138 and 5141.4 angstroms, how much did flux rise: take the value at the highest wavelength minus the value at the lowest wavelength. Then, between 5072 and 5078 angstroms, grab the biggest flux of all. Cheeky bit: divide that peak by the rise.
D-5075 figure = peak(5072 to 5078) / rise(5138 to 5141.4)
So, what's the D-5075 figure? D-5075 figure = 9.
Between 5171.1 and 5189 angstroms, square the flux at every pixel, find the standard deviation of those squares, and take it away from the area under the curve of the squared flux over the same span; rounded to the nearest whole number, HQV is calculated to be 1075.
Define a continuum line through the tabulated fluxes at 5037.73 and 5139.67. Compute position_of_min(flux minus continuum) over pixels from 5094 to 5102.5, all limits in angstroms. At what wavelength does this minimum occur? 5094.89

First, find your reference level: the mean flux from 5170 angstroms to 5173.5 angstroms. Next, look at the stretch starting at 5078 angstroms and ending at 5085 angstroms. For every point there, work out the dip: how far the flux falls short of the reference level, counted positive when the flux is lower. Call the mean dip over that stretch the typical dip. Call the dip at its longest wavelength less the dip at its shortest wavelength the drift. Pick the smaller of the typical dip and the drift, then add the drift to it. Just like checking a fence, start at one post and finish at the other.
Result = 0.1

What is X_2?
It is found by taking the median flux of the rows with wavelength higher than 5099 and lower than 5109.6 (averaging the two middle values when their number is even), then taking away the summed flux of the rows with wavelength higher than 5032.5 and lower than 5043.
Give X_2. -71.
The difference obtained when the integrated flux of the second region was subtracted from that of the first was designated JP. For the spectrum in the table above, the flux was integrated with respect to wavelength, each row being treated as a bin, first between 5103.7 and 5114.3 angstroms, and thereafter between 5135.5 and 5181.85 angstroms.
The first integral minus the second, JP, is -281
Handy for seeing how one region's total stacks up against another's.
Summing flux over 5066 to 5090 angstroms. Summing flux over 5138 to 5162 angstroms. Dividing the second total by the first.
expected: 1.01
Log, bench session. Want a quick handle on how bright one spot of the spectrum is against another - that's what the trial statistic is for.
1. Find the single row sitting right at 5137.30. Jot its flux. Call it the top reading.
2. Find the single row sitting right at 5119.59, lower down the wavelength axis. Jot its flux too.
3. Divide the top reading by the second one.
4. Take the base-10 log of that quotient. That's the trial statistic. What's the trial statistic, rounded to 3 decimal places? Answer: 0.016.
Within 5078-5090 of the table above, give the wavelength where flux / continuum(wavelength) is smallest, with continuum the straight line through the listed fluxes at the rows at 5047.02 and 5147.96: 5085.52 angstroms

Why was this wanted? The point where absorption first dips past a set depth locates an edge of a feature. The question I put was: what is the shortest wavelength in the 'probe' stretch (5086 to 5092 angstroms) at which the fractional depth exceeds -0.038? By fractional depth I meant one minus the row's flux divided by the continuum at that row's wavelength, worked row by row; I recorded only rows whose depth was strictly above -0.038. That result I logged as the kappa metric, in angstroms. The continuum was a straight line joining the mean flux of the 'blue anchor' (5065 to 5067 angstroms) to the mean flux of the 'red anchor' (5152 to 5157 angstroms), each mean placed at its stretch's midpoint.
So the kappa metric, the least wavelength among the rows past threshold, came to 5087.86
